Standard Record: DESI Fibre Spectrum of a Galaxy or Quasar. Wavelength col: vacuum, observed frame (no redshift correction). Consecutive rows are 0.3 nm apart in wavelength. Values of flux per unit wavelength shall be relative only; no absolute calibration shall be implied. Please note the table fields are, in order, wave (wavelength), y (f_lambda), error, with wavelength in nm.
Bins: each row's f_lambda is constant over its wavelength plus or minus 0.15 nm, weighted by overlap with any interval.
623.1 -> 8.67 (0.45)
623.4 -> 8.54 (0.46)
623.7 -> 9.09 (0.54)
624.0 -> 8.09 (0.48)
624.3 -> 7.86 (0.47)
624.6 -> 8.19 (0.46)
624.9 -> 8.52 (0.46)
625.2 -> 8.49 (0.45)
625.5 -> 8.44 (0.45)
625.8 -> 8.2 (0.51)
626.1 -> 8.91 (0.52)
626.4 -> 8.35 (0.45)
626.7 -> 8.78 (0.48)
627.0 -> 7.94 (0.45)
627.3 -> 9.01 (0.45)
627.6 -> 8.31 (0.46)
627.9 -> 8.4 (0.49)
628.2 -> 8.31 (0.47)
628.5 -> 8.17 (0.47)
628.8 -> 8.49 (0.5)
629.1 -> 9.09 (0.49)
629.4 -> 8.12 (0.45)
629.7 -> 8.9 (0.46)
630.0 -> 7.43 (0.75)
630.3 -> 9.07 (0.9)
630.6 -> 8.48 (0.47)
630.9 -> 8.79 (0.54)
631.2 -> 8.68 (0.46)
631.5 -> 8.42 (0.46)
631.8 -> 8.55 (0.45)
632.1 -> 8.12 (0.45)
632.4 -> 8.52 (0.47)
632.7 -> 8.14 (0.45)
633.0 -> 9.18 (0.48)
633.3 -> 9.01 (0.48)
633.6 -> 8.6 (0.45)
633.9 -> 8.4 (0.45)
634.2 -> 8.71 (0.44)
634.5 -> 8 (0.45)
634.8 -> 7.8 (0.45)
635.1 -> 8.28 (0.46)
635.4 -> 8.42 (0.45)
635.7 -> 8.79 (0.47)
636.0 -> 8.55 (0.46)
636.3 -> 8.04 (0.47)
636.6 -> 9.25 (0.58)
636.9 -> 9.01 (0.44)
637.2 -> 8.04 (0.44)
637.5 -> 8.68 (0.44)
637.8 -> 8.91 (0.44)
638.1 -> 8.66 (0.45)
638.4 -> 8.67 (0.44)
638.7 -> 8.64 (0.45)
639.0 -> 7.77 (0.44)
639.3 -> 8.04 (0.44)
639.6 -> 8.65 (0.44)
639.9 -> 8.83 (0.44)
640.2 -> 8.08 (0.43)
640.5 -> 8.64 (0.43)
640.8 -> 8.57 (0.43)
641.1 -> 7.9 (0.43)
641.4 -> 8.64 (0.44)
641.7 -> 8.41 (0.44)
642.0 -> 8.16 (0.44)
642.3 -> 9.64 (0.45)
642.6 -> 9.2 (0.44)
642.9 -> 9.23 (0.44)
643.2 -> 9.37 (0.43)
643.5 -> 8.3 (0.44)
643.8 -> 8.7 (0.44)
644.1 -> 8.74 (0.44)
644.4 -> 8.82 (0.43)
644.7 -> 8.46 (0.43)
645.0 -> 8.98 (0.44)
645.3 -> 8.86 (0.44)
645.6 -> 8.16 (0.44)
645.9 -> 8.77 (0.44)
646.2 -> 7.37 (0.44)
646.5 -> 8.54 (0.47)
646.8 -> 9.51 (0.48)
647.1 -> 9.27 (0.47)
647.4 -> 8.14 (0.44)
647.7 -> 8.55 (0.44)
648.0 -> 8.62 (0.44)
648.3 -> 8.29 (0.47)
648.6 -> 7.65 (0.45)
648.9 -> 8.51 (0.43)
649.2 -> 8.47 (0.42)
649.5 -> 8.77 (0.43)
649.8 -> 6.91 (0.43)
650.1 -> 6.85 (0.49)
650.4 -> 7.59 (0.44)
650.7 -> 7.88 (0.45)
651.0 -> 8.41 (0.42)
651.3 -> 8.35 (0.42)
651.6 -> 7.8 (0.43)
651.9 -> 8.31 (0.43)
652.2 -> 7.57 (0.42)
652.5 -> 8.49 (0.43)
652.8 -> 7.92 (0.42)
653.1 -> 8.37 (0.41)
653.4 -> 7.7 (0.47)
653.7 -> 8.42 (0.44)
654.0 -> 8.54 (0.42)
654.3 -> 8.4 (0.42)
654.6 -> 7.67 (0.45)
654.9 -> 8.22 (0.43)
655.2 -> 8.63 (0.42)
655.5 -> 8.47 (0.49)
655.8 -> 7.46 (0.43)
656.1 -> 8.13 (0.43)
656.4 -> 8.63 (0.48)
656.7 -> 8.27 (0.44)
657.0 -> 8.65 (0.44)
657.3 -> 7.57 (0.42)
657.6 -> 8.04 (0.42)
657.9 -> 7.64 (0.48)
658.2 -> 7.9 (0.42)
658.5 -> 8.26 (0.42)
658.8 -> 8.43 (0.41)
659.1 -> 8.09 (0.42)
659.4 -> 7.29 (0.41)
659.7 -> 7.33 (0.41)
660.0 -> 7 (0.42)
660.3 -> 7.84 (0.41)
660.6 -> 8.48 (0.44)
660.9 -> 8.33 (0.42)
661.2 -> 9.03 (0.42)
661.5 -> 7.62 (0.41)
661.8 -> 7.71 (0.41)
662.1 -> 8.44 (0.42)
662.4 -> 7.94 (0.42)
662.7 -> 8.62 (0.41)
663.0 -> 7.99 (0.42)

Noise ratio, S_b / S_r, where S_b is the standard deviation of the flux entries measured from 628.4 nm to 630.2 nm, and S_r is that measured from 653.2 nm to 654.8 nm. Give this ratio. 1.4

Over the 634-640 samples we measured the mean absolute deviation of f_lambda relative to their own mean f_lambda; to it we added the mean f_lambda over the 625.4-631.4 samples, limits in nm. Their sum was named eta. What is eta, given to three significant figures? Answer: 8.84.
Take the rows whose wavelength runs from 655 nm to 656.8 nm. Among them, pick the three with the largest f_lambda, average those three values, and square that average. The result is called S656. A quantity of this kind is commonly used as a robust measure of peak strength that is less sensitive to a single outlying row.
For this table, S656 73.6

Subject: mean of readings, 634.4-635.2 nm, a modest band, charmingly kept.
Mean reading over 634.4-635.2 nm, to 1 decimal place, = 8.0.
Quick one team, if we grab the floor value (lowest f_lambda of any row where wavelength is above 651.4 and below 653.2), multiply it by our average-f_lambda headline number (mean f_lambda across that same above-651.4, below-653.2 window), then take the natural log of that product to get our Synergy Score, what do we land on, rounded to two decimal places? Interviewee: 4.11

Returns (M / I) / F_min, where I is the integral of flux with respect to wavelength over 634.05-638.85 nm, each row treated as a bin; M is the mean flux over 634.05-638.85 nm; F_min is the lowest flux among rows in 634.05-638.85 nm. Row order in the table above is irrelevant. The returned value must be 0.0267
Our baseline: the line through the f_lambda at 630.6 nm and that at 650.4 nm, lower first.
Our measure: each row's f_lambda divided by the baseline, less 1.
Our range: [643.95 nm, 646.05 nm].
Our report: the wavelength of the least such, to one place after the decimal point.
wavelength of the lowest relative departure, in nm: 645.6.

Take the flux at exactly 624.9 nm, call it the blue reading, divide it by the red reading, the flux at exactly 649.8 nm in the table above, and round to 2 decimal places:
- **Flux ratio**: 1.23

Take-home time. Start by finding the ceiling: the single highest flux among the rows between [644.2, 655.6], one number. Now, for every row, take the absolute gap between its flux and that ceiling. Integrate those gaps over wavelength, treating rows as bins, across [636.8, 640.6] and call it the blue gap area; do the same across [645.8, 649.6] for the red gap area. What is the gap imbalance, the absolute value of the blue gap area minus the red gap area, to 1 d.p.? 0.0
